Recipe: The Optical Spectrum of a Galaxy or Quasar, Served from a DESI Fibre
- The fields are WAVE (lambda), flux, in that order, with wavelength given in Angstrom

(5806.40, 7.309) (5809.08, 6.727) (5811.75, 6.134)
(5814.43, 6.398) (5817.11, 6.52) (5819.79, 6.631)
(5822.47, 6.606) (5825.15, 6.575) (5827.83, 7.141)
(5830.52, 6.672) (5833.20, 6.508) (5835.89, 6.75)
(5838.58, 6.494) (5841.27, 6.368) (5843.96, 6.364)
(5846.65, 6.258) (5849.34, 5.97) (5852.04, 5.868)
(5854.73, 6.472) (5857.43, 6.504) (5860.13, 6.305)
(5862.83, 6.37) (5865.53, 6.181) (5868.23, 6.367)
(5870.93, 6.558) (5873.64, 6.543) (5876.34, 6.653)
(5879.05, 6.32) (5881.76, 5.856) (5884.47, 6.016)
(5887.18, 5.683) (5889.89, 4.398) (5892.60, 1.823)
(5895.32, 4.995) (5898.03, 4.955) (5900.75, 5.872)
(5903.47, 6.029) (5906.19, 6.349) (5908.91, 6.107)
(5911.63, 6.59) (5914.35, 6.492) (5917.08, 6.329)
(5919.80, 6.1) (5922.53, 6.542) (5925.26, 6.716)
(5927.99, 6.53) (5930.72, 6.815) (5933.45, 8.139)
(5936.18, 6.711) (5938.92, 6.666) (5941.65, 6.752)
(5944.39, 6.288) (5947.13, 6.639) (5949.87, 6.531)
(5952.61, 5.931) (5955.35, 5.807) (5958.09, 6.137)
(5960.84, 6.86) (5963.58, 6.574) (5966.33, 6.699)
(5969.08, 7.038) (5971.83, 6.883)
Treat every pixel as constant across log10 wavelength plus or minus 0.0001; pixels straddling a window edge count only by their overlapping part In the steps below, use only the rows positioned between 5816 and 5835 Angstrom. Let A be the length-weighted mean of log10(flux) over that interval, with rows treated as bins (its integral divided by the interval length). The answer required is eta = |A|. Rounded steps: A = 0.824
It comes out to 0.824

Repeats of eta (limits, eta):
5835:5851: 0.802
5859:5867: 0.799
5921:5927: 0.819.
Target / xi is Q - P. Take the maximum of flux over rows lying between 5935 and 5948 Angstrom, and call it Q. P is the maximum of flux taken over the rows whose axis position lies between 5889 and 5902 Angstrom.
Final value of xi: 0.9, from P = 5.872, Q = 6.752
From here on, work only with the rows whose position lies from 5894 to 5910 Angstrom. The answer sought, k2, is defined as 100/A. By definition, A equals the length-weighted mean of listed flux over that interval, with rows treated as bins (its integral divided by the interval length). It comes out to 17.5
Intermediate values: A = 5.7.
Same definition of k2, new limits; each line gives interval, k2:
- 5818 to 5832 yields 14.9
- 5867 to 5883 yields 15.7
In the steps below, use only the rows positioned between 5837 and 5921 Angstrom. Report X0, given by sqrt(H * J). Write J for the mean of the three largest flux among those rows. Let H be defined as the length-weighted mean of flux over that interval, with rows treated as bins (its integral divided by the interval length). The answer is 6.3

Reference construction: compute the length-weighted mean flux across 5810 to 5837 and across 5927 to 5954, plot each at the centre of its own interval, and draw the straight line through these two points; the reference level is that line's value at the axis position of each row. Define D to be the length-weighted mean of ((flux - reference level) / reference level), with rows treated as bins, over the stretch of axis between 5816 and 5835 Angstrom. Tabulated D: 0.01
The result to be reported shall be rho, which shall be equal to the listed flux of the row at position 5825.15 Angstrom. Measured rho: 6.575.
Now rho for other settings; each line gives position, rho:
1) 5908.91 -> 6.107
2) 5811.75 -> 6.134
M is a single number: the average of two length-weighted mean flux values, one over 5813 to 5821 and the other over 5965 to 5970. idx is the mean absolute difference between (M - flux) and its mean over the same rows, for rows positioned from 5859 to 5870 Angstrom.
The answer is 0.06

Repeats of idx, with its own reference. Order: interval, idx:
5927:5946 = 0.37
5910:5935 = 0.35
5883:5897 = 1.18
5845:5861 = 0.21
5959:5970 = 0.16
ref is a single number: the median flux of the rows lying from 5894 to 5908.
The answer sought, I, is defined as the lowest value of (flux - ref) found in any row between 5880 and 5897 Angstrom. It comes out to -4.0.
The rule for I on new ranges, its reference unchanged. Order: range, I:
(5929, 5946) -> 0.4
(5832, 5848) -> 0.4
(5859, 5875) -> 0.3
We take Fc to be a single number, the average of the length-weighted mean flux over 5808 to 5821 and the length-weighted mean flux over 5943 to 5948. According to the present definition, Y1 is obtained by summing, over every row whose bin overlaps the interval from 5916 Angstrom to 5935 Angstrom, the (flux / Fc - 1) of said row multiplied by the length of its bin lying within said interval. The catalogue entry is 0.8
